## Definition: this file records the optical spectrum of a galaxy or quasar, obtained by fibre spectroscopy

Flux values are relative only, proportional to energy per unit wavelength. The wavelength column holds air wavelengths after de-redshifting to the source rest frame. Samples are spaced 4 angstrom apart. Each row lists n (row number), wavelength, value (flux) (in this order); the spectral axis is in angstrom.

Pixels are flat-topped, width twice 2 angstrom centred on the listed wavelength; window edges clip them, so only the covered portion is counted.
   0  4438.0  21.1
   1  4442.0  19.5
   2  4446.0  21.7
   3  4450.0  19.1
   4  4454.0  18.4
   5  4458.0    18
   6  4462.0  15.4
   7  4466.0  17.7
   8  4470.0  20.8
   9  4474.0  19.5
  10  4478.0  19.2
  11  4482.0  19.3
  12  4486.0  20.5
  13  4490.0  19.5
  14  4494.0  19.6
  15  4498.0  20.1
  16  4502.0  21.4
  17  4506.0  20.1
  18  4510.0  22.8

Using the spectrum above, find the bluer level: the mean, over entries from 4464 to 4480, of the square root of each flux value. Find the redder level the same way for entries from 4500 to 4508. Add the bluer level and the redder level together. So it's 8.95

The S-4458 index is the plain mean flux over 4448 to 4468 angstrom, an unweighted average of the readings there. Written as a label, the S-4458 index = 17.7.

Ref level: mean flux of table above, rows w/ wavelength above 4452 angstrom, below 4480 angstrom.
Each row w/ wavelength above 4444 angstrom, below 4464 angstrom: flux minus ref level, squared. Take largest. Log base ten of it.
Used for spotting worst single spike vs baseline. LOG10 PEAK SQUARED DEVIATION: 1.03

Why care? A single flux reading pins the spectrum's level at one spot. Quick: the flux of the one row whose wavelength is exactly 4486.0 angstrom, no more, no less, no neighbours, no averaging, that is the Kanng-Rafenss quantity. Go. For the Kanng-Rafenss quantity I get 20.5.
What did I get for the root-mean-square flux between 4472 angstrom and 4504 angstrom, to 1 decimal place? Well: 19.9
